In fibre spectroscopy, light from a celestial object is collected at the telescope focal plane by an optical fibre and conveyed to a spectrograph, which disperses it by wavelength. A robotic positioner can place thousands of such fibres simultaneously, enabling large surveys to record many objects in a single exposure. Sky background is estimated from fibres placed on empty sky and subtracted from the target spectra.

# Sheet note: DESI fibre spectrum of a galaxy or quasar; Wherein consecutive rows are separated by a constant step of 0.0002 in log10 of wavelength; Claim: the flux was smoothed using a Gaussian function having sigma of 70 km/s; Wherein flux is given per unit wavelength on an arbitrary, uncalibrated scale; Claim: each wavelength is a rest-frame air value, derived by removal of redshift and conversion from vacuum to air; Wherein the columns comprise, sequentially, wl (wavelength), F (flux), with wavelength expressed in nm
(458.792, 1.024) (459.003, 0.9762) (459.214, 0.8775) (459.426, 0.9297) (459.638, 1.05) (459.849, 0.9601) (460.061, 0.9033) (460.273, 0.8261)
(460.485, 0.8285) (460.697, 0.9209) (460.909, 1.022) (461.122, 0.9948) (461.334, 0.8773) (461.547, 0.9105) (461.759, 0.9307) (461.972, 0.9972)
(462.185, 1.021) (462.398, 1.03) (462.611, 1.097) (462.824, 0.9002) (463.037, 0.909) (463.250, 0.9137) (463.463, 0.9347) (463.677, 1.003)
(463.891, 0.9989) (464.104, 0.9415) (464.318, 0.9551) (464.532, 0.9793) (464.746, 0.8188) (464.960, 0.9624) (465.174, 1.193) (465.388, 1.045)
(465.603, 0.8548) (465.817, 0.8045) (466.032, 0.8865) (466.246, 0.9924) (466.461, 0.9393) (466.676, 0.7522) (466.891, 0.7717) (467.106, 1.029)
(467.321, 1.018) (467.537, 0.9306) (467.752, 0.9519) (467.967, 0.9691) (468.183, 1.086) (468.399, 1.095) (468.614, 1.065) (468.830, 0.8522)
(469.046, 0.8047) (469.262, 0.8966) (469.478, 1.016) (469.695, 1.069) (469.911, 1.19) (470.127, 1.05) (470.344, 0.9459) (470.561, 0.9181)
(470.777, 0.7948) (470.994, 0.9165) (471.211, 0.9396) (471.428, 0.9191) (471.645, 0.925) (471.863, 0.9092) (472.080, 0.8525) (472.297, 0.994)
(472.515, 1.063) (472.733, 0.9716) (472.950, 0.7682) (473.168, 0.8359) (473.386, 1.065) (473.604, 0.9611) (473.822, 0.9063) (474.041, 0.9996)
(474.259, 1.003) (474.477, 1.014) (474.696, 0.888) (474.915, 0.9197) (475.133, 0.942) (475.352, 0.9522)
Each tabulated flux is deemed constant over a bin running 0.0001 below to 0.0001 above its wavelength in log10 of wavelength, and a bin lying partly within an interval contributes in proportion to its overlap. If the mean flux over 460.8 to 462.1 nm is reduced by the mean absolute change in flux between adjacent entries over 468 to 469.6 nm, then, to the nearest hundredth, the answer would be 0.87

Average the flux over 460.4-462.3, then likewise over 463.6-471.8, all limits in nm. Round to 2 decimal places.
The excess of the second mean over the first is 0.01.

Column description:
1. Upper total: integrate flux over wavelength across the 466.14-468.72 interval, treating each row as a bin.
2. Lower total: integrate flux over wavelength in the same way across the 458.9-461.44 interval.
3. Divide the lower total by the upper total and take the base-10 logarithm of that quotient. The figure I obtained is -0.023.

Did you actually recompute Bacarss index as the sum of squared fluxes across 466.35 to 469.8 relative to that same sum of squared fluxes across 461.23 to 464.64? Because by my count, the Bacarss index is 0.99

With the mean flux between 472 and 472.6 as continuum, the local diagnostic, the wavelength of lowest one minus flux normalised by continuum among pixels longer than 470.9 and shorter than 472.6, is 472.515 nm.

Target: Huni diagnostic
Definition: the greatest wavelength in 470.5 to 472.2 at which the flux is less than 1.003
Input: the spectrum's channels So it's 472.080 nm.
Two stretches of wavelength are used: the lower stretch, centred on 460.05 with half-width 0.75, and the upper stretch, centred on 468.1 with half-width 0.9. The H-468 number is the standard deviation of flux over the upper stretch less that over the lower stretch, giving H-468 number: 0.008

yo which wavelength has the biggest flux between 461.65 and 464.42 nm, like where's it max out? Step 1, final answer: 462.611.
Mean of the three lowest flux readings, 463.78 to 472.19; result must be 0.773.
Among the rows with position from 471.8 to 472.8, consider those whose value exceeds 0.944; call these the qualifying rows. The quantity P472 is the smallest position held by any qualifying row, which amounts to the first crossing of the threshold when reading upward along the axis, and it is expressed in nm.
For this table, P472 472.297 nm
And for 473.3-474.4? 473.386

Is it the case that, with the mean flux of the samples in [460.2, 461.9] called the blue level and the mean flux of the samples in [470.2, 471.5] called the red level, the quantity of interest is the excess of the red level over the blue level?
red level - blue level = -0.008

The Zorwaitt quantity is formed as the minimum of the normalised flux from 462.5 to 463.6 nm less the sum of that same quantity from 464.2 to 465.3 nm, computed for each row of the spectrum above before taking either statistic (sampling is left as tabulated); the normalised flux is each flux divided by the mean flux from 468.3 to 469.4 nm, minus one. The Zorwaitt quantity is -0.25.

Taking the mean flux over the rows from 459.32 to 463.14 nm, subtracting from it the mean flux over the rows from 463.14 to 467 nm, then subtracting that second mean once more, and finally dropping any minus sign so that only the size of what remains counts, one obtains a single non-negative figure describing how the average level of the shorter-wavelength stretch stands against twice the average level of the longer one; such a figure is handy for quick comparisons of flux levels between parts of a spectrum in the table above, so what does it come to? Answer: 0.910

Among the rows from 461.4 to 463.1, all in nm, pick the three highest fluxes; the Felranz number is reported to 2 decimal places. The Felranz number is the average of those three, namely 1.05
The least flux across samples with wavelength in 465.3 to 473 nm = 0.7522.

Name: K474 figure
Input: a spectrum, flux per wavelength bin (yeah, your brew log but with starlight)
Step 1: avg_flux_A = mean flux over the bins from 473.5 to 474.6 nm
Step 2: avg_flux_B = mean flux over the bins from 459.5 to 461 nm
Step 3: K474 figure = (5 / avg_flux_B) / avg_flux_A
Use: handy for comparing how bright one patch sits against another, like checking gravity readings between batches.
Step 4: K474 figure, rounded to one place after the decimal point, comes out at 5.5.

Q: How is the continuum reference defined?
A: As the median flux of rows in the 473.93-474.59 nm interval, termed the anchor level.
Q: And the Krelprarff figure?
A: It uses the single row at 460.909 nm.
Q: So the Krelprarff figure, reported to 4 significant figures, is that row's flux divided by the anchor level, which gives 1.019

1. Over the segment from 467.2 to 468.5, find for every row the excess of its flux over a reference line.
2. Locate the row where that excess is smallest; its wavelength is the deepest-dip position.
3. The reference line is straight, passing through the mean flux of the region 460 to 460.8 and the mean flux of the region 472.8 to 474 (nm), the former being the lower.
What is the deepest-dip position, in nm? 467.537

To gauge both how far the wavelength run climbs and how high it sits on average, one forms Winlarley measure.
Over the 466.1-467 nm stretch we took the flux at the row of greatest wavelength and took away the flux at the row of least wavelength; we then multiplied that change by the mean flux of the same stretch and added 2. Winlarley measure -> 1.81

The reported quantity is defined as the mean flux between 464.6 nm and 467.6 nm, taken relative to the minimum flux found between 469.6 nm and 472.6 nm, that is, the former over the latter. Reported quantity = 1.17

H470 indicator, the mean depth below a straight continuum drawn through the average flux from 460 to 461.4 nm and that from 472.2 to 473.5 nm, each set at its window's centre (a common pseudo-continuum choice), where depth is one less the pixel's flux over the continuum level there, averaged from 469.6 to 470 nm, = -0.20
